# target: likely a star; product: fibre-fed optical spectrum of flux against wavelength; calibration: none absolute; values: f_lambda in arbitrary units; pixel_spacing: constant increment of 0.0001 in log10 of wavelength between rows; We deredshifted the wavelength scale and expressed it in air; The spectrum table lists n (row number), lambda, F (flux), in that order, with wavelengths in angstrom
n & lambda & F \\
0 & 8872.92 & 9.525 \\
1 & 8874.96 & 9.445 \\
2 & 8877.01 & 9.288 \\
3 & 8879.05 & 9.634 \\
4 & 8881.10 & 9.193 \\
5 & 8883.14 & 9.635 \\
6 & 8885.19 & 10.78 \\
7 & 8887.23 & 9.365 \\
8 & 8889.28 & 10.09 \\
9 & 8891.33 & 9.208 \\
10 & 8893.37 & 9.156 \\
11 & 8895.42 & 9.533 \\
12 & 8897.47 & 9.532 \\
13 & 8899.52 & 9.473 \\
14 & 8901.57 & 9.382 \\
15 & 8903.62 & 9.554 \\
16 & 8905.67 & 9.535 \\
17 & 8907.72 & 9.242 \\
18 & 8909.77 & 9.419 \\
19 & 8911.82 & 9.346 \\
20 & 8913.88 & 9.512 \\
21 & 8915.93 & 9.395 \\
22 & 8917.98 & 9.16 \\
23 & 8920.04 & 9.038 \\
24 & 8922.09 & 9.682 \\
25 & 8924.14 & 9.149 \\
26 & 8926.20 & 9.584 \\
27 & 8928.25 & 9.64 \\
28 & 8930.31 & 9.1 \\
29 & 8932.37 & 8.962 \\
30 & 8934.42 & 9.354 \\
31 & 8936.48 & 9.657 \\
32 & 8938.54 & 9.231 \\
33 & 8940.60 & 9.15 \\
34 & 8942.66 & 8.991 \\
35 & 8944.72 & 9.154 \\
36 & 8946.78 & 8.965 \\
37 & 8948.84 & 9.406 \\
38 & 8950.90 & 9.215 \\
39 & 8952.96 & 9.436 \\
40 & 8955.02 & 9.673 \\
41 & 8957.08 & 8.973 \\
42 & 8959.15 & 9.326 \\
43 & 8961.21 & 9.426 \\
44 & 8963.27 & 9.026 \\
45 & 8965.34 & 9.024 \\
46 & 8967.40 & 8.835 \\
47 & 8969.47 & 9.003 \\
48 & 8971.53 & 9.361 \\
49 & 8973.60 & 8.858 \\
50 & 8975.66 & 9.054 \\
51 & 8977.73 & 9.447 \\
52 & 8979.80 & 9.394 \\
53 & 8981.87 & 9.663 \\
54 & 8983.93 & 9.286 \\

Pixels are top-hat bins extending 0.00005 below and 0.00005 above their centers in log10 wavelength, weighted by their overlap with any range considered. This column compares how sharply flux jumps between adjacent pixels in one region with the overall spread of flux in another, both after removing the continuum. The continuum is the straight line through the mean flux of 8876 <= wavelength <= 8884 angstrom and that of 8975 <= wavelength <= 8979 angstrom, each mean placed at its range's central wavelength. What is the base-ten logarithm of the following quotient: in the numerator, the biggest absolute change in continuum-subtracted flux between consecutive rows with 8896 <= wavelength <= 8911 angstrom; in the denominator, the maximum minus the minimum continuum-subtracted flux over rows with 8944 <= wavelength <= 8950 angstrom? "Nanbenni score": -0.19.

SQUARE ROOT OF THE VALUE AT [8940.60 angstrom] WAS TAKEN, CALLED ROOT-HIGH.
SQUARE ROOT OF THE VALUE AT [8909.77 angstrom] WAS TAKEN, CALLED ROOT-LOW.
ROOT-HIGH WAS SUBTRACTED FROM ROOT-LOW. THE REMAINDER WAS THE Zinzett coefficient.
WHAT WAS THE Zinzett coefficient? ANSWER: 0.044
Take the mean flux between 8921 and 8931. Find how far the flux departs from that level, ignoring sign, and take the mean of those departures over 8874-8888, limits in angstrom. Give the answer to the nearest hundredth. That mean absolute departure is 0.32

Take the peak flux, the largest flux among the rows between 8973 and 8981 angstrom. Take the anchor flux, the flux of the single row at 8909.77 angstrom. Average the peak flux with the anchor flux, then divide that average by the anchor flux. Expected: 1.00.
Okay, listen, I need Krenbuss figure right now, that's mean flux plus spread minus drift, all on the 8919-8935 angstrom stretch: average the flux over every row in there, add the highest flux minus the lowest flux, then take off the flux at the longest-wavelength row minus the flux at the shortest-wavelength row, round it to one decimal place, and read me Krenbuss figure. 9.7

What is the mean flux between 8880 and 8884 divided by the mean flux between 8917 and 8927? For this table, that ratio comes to 1.01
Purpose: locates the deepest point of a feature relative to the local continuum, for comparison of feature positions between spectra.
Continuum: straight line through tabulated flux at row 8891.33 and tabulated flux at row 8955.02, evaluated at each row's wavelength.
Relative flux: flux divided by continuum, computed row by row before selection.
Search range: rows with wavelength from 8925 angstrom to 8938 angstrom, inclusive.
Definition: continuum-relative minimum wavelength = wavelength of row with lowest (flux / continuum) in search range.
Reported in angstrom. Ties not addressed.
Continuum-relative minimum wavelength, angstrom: 8932.37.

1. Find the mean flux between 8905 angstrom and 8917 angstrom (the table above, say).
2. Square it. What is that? 88.5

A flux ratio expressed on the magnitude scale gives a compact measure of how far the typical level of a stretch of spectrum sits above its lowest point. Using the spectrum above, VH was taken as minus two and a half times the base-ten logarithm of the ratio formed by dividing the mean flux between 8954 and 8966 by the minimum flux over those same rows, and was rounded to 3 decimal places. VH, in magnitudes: -0.032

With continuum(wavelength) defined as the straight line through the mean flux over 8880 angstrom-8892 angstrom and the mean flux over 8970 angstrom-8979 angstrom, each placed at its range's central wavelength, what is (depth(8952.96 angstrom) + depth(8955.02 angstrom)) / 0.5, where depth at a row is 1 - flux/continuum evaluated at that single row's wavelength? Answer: -0.11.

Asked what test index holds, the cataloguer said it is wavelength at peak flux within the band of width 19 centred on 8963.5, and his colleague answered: 8955.02 angstrom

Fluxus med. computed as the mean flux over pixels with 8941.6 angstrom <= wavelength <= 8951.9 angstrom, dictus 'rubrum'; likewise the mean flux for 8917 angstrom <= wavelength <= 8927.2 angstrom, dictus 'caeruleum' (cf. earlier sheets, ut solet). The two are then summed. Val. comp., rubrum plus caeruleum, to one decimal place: 18.5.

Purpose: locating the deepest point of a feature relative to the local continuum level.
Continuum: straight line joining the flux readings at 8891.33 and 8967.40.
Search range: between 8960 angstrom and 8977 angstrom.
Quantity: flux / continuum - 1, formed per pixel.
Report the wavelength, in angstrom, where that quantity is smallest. 8967.40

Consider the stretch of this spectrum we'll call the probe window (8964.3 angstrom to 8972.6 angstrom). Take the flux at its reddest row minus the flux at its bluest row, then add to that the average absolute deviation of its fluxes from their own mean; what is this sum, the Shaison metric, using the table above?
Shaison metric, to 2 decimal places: 0.49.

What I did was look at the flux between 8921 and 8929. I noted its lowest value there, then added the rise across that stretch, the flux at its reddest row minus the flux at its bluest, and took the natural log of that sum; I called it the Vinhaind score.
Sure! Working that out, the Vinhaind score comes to 2.21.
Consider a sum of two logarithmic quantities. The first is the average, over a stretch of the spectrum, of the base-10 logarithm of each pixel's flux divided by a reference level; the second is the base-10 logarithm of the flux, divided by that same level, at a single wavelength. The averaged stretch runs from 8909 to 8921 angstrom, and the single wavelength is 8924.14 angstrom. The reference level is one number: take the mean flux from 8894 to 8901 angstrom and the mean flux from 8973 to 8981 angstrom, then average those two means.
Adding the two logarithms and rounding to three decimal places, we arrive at -0.011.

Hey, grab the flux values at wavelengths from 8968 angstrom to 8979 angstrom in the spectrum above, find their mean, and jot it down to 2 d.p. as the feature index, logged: 9.14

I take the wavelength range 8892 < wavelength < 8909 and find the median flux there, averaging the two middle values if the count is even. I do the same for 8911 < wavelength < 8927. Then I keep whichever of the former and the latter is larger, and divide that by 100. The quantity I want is 0.0950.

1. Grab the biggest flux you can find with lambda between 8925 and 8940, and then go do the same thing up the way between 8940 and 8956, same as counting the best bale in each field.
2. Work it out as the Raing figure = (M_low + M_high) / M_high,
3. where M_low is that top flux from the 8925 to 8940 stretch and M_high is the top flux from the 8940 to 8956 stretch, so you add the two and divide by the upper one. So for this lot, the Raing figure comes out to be 2.00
